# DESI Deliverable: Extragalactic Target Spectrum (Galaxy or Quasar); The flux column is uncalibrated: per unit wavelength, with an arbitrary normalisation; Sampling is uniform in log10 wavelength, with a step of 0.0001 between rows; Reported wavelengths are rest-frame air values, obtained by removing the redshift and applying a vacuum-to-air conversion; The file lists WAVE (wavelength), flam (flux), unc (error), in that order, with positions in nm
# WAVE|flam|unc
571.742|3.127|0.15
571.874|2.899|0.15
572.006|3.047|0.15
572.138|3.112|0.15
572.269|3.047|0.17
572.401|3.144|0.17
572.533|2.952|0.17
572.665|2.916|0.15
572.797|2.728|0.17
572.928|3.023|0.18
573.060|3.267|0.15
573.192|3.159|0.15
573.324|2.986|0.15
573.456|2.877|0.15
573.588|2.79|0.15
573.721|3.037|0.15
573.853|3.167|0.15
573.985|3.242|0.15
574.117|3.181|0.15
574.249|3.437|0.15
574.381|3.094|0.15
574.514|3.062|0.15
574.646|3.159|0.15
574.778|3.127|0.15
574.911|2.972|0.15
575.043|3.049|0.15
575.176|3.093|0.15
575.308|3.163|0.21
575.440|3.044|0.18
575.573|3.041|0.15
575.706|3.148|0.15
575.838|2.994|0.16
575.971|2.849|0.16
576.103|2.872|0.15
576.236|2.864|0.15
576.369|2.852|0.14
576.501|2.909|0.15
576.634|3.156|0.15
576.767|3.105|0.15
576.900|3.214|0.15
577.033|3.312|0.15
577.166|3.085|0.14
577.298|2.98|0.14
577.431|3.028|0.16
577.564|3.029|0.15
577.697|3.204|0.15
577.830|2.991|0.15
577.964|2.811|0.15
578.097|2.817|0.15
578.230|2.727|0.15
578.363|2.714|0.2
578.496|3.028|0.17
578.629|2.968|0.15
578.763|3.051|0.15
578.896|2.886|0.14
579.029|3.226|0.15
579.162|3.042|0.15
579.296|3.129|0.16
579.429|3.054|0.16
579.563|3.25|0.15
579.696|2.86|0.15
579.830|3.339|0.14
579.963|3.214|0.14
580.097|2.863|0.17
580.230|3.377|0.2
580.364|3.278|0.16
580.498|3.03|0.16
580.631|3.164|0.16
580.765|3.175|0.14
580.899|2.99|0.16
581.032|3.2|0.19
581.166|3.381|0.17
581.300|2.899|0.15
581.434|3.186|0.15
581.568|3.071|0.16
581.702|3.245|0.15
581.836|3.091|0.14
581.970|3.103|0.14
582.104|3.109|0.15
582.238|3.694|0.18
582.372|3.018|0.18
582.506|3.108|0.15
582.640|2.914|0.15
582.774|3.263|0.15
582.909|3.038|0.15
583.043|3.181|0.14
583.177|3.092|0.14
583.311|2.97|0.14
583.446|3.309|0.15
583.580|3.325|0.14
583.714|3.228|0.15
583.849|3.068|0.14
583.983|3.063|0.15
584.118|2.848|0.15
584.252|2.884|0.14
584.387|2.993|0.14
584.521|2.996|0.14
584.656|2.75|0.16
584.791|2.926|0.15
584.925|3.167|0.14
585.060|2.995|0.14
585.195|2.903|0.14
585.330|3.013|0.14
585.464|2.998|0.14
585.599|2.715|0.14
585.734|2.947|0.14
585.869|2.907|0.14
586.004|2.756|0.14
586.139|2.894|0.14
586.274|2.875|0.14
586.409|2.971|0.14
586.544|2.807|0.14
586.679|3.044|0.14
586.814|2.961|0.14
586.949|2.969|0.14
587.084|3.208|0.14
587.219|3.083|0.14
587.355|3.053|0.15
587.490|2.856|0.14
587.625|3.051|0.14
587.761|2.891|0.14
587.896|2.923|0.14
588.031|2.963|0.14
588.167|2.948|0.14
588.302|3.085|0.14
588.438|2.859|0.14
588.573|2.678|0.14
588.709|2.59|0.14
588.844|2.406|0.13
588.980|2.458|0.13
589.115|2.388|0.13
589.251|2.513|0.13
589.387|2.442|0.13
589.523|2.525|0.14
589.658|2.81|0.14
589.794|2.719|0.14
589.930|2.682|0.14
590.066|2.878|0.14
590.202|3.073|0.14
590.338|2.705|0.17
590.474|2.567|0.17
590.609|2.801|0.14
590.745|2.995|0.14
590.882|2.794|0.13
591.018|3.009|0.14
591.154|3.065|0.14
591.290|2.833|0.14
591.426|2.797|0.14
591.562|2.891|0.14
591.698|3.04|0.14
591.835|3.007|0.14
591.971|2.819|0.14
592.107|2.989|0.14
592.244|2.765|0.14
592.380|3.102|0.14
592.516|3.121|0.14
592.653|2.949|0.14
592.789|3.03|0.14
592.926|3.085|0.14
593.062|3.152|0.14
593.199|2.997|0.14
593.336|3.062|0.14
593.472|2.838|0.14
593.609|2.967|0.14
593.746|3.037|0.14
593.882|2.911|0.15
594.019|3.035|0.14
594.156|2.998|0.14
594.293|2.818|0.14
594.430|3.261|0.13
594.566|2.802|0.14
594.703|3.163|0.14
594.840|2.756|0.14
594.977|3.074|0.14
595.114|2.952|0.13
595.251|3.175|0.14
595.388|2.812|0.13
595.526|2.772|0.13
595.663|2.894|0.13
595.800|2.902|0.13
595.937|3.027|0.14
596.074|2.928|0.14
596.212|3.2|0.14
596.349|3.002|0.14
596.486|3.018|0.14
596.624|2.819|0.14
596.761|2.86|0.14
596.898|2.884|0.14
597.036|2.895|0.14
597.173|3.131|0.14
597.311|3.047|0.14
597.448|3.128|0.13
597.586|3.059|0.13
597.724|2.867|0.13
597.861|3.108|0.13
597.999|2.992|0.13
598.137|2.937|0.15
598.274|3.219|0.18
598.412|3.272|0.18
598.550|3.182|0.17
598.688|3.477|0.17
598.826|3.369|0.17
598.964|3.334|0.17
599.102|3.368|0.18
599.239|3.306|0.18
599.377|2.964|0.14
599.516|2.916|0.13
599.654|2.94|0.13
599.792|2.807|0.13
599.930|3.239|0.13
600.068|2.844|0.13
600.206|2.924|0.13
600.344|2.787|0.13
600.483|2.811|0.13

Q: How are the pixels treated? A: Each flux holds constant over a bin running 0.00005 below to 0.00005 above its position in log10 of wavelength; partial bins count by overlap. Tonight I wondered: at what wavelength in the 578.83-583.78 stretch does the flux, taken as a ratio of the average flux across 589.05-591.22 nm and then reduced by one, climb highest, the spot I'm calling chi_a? 582.238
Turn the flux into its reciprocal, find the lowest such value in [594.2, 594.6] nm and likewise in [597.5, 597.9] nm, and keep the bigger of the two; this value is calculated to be 0.322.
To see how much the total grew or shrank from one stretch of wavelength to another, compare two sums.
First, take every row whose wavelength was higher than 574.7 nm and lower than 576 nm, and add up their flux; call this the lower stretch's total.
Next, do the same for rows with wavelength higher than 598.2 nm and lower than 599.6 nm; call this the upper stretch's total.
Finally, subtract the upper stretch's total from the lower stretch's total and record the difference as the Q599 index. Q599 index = -1.9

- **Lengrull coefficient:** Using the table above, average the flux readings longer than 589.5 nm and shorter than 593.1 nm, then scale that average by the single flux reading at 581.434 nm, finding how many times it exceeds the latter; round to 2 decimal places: 0.91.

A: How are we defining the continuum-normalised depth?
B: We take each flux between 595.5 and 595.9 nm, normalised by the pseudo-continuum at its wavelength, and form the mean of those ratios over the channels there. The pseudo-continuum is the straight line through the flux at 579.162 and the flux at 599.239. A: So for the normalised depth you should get 0.88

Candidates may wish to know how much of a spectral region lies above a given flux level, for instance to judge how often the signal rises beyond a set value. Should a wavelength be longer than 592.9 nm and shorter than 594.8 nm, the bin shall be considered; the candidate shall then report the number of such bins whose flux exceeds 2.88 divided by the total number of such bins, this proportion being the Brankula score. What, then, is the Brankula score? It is 0.79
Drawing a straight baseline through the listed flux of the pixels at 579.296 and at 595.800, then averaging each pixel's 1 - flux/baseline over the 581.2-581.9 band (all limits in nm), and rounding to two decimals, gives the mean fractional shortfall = 0.00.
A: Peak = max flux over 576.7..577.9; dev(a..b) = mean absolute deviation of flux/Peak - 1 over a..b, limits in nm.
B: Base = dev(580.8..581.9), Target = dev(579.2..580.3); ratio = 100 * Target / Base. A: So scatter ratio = 133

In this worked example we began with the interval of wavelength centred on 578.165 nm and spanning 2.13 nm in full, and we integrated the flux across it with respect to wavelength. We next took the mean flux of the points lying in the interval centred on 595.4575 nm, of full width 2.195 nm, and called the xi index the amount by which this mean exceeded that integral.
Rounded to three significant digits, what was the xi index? -3.35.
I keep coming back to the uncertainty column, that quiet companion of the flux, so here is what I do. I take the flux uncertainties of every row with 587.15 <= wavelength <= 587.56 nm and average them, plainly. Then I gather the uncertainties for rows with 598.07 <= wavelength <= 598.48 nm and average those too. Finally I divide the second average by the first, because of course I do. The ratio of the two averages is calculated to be 1.19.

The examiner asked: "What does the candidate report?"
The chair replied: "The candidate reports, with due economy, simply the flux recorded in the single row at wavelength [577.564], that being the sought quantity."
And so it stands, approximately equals 3.029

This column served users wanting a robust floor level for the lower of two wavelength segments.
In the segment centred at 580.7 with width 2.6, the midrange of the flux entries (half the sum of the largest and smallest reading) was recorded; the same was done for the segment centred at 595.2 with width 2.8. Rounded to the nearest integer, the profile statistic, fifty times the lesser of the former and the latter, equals 150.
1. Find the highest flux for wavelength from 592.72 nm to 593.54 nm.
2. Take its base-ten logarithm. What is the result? 0.499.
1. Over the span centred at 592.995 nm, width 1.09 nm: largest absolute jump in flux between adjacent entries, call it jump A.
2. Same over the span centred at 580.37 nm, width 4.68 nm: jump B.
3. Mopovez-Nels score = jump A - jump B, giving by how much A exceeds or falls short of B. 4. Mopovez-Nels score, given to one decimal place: -0.5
